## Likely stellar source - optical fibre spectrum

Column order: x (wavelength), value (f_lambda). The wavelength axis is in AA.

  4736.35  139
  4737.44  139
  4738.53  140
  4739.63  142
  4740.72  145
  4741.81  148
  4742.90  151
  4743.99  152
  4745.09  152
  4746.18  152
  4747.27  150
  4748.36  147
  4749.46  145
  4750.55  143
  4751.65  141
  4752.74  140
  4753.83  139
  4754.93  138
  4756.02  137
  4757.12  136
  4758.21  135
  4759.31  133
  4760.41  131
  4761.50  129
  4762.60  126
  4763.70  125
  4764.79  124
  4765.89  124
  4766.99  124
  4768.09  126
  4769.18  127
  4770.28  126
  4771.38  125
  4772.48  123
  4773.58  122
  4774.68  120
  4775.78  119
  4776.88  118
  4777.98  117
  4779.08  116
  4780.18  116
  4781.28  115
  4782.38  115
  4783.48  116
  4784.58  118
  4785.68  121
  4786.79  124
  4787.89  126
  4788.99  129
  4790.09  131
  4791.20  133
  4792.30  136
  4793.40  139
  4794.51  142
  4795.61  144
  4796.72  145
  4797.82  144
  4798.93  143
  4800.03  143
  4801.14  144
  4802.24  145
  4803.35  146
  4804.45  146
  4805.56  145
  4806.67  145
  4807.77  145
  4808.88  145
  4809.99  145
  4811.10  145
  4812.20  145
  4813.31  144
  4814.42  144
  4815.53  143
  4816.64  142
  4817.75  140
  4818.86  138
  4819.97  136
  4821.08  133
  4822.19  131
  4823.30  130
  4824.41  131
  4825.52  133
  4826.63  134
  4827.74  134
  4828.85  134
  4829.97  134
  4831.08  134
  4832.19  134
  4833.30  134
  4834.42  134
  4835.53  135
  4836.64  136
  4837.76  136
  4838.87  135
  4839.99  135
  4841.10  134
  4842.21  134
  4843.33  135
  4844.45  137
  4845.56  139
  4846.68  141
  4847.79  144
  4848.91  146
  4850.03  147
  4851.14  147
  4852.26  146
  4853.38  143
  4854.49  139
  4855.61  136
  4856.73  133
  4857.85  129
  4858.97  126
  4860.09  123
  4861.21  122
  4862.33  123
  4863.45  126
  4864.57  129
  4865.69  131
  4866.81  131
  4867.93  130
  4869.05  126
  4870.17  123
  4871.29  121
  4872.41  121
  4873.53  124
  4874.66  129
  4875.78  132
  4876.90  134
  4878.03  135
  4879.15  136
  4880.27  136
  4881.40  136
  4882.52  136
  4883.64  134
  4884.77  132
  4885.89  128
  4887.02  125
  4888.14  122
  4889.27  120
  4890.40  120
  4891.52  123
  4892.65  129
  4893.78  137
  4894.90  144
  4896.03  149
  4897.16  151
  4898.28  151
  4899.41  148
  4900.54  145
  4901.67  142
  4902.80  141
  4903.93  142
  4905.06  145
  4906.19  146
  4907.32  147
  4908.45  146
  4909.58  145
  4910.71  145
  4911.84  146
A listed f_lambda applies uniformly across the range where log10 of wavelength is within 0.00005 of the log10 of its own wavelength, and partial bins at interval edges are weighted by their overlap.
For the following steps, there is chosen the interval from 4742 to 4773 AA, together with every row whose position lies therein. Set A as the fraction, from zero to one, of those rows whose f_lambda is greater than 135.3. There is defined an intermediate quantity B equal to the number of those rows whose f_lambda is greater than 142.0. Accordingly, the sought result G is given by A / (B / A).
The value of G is 0.03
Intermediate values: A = 0.5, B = 8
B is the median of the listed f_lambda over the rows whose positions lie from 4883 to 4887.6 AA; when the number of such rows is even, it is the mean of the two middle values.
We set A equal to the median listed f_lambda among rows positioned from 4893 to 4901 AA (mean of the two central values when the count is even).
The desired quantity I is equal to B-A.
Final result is -18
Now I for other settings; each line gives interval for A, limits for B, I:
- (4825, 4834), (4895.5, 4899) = 17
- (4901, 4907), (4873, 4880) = -9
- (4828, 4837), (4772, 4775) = -12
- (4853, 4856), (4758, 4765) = -10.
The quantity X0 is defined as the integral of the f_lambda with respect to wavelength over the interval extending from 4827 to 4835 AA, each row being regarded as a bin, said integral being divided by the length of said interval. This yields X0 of 134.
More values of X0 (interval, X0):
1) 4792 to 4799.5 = 142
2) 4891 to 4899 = 141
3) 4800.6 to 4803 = 145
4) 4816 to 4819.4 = 140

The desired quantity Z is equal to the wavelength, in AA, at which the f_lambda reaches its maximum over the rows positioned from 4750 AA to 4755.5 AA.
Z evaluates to 4750.55 AA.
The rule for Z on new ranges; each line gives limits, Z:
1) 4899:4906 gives 4899.41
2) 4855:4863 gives 4855.61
